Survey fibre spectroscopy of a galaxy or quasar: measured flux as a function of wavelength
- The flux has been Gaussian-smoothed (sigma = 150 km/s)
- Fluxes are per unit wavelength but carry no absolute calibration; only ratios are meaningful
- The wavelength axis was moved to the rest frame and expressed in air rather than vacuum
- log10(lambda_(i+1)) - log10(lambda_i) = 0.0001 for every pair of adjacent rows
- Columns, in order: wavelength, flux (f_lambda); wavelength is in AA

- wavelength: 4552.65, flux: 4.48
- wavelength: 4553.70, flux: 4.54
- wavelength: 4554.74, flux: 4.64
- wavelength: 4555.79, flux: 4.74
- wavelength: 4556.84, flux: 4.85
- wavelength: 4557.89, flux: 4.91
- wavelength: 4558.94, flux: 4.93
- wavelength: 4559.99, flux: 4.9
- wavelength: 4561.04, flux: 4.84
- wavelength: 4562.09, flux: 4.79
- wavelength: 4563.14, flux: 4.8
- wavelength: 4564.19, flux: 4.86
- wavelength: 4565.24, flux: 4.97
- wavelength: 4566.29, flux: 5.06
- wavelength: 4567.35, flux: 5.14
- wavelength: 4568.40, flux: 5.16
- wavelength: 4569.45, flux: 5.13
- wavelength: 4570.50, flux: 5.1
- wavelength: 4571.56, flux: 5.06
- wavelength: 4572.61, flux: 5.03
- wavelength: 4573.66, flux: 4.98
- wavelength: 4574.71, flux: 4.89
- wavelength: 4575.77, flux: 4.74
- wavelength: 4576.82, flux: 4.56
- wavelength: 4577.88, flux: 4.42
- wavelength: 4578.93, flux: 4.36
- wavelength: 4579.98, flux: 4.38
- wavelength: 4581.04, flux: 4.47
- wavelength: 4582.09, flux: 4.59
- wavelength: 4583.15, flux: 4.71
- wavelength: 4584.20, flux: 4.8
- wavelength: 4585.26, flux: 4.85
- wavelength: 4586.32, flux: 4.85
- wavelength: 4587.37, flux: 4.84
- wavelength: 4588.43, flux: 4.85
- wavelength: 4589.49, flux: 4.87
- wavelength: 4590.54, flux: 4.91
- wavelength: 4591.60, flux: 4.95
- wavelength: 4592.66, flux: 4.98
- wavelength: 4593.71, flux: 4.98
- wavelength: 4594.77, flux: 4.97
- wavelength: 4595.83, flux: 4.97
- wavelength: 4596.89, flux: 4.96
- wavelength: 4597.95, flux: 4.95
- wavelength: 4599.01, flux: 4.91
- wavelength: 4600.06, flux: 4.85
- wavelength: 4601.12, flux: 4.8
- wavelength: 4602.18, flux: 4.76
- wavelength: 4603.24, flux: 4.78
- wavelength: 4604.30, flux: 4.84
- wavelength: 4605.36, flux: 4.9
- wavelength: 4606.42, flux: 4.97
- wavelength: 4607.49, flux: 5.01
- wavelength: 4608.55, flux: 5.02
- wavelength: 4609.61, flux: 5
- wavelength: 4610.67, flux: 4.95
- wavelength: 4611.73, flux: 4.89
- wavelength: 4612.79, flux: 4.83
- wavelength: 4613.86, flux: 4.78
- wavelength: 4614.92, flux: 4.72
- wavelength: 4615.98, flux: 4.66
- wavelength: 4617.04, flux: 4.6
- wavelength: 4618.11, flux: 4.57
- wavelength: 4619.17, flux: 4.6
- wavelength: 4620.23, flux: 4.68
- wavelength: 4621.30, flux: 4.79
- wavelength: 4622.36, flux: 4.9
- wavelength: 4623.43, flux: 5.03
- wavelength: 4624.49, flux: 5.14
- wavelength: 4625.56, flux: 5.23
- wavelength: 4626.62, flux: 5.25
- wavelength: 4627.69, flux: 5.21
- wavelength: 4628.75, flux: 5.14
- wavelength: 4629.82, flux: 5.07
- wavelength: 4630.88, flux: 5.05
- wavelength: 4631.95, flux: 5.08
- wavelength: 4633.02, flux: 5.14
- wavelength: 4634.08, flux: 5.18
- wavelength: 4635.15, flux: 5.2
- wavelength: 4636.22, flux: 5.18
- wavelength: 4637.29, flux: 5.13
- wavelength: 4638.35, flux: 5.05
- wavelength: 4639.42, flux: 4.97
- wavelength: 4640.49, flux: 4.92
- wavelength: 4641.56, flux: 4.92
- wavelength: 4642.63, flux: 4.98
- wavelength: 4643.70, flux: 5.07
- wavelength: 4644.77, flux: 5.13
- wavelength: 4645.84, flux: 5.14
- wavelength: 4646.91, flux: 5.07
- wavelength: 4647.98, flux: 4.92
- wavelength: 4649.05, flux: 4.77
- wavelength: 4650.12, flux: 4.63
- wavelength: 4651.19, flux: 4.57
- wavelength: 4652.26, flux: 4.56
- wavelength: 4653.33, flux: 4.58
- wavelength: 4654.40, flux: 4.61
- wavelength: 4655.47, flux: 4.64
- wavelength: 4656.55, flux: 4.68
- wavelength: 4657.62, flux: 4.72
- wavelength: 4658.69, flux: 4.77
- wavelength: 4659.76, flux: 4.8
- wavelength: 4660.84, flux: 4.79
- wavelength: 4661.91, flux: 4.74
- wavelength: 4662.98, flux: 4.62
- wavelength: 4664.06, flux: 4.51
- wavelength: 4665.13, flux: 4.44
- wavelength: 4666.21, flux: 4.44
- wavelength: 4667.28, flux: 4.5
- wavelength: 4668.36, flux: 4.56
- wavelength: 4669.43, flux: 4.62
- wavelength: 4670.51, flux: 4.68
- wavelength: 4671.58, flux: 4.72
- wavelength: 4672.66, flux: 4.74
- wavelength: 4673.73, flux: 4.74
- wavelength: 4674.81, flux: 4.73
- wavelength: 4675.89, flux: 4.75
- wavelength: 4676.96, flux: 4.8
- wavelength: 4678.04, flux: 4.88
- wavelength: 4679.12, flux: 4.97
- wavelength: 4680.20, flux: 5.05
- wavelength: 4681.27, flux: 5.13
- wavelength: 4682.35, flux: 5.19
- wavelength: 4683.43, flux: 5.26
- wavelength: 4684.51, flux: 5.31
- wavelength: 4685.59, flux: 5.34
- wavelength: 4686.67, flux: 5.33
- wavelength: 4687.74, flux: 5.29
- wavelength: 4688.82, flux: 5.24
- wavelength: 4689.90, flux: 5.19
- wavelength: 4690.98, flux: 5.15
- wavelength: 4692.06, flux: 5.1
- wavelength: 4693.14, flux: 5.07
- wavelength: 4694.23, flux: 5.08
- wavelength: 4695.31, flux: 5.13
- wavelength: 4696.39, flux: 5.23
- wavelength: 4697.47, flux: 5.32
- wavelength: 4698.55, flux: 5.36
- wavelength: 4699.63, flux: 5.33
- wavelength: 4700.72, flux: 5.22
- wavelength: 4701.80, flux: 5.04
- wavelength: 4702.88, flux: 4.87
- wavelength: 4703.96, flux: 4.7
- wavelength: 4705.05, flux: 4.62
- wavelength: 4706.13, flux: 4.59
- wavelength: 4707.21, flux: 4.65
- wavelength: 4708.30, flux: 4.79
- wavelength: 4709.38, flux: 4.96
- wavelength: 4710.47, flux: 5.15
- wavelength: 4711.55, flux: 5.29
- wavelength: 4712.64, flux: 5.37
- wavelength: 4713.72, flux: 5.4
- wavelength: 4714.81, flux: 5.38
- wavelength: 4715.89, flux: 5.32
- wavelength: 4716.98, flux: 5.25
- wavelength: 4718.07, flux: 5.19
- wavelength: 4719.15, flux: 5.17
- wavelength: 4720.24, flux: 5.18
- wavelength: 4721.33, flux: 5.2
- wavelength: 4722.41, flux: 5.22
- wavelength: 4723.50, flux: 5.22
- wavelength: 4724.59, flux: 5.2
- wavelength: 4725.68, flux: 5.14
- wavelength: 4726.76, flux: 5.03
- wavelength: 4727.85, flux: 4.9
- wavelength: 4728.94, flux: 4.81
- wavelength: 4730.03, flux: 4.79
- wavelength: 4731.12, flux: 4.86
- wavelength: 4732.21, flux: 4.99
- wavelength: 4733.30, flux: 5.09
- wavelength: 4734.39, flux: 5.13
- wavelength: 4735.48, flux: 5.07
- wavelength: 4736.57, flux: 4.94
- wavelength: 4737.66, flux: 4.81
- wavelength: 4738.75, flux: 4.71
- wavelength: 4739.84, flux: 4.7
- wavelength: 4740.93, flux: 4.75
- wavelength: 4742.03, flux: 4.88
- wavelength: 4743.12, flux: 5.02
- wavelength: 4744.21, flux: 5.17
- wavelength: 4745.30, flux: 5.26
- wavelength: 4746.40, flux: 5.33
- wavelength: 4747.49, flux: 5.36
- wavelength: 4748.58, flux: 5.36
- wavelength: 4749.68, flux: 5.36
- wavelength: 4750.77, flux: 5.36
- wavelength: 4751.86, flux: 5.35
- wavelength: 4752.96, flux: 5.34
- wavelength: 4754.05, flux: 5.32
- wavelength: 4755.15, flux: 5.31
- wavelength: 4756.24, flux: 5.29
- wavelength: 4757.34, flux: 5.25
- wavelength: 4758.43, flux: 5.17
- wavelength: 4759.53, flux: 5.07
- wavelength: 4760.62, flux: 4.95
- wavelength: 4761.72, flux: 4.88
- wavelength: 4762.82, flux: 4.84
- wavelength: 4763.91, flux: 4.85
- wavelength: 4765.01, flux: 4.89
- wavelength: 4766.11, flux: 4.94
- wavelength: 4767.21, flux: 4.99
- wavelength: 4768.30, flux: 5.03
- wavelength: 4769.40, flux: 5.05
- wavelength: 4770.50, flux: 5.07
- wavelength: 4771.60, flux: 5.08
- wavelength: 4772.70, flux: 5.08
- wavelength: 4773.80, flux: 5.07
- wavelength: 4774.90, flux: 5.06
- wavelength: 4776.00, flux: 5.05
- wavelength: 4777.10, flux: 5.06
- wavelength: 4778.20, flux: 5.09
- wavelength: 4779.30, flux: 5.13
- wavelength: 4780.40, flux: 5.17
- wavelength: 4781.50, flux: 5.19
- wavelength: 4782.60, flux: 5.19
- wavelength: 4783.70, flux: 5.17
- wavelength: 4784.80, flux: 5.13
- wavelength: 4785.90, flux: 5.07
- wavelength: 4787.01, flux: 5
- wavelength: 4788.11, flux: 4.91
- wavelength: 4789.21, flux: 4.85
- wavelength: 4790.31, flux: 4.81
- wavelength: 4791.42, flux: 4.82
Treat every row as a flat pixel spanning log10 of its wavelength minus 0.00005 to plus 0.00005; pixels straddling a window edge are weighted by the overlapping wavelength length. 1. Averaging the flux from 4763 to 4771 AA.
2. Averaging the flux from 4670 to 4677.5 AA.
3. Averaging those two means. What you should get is 4.9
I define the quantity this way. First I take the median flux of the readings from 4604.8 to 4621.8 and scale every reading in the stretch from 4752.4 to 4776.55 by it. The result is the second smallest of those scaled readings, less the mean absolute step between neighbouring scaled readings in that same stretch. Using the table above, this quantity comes 1.00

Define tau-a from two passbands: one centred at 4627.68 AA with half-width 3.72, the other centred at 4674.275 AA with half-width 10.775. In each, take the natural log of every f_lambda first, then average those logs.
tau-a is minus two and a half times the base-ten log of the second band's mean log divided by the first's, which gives 0.05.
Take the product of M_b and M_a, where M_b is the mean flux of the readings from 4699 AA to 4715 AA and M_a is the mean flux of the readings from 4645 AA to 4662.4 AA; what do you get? 23.9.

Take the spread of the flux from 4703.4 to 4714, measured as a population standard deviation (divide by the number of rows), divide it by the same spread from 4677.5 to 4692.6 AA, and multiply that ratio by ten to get 23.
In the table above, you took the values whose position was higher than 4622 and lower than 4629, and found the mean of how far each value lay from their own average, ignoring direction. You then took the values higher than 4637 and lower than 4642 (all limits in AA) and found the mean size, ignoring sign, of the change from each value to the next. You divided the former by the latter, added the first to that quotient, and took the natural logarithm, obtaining 0.63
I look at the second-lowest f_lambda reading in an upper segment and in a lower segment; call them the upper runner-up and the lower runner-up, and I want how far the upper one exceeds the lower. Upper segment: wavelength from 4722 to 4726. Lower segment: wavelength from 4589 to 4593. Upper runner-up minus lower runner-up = 0.3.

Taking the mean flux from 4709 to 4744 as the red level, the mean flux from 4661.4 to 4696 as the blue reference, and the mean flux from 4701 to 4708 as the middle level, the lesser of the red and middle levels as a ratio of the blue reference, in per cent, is 97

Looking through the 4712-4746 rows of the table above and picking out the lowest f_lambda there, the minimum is 4.7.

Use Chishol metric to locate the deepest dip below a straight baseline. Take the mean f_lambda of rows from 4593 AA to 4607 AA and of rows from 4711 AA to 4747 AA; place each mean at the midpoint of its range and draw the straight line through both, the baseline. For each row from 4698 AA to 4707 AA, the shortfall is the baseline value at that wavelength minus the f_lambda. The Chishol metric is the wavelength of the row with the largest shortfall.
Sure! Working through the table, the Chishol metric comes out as 4706.13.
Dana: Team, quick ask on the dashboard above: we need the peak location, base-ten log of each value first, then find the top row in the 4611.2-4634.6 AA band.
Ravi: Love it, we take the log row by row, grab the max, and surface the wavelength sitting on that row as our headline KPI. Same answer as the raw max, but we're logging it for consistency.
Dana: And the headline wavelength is 4626.62 AA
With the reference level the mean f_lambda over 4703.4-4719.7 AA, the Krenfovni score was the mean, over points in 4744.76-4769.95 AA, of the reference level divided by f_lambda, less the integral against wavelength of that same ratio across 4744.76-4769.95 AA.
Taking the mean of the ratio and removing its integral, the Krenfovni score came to -23.8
